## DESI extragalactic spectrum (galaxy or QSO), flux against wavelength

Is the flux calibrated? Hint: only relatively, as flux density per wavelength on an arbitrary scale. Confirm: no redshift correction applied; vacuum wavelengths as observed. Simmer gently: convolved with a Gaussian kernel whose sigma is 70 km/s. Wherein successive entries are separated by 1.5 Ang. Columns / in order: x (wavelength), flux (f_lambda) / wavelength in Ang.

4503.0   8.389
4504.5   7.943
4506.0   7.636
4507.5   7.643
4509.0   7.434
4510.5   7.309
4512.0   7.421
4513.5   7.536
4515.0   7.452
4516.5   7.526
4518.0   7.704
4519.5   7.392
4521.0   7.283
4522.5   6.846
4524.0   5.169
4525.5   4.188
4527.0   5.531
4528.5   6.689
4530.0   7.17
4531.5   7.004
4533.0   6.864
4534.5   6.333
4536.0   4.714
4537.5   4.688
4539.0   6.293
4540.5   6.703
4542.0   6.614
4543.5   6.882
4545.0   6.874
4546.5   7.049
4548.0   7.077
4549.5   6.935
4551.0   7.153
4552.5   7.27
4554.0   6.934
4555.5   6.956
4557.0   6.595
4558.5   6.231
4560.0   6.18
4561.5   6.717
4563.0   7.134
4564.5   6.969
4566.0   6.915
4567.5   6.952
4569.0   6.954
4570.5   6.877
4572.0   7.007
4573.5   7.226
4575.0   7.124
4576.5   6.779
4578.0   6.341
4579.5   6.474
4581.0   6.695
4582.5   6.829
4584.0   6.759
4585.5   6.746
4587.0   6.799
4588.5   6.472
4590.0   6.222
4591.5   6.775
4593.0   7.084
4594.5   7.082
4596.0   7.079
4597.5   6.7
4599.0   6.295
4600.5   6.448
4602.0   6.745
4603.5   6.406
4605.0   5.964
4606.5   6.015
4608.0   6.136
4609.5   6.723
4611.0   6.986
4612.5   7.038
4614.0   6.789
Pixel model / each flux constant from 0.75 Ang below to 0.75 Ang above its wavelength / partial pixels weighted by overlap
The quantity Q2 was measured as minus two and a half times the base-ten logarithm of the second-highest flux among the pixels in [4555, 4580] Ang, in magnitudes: -2.13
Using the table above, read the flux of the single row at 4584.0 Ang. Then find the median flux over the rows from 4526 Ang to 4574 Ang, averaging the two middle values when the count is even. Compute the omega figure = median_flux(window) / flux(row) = 1.02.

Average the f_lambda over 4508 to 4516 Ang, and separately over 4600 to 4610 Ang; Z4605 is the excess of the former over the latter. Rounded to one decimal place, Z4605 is 1.1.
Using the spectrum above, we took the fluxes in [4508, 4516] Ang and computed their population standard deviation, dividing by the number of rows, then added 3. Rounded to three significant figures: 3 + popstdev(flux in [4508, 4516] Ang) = 3.07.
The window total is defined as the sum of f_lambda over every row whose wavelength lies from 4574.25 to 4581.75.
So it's 33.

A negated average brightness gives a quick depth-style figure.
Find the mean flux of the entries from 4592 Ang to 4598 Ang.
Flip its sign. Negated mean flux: -6.99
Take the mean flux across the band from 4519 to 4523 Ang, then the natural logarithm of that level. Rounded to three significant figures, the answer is 1.97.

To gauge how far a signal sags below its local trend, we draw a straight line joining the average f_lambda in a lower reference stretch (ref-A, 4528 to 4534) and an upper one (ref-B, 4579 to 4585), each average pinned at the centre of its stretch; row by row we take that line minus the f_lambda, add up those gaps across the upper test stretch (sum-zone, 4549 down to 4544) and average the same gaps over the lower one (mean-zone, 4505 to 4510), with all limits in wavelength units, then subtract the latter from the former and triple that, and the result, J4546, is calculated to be 0.3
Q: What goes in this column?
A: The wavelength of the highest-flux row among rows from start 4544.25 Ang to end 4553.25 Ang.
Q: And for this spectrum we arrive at 4552.5 Ang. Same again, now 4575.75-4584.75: 4582.5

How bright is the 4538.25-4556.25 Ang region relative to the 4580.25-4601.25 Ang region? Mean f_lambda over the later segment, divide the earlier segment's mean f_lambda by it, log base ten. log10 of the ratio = 0.012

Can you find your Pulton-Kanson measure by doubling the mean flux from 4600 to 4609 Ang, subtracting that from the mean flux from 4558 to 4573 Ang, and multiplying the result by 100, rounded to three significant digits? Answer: -578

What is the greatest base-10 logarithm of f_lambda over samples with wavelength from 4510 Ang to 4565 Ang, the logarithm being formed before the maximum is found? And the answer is 0.887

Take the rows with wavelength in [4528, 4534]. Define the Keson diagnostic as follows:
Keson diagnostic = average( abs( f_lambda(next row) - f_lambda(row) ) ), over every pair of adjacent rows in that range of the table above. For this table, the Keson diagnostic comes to 0.26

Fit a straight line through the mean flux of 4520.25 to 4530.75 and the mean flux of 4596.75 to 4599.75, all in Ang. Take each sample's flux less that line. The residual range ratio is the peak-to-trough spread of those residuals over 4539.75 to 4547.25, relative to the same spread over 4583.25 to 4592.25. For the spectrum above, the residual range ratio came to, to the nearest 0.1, 0.7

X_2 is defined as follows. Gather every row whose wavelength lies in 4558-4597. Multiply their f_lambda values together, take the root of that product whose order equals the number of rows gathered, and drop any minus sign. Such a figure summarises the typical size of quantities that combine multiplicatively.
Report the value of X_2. 6.78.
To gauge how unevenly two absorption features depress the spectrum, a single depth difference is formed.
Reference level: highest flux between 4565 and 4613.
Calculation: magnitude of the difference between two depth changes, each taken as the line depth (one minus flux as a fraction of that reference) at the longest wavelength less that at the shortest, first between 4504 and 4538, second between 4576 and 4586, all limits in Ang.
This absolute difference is 0.45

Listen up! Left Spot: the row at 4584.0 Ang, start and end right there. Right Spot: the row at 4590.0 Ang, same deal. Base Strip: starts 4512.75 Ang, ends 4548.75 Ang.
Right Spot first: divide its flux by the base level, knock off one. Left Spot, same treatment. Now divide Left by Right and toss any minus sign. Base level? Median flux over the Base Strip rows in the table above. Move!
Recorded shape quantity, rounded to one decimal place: 0.2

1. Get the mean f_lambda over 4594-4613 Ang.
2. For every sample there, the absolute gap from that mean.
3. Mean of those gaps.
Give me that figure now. 0.35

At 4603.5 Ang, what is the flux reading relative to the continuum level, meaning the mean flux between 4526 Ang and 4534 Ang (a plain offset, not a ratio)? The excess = -0.2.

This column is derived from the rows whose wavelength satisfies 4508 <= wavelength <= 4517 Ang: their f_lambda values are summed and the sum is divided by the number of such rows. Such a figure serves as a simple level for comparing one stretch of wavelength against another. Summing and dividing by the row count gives 7.45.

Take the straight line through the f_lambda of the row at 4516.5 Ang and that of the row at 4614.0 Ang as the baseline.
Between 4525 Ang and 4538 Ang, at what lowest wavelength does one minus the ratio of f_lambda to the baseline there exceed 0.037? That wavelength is 4525.5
